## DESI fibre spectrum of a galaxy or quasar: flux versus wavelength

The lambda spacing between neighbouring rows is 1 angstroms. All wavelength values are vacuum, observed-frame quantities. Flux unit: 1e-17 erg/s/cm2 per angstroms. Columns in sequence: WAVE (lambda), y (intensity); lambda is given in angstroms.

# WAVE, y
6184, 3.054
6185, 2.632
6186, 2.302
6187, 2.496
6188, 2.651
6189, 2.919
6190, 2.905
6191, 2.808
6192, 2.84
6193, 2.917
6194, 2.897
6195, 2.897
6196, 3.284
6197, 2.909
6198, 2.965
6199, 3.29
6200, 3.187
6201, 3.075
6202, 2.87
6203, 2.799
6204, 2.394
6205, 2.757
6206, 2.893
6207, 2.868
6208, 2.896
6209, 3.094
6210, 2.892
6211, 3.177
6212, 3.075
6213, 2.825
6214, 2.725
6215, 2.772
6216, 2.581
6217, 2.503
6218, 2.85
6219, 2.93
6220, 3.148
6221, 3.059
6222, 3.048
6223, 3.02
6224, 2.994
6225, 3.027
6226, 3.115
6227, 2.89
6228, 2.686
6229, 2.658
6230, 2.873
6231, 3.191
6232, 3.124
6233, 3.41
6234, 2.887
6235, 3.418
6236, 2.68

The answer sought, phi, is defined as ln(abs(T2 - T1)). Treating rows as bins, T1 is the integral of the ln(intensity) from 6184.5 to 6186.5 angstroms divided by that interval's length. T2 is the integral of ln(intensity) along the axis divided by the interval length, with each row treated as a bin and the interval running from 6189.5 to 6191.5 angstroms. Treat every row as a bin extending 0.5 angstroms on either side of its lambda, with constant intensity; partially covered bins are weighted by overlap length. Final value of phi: -1.9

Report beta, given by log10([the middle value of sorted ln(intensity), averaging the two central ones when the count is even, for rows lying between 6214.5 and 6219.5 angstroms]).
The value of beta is 0.008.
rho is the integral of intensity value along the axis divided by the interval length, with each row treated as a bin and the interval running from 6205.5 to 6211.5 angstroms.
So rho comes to 2.97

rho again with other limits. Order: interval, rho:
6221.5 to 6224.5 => 3.02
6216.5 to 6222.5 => 2.92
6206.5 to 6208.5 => 2.88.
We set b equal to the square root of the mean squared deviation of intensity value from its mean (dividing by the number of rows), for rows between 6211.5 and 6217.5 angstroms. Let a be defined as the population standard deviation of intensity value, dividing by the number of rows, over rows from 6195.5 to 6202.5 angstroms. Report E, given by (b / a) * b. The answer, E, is 0.21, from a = 0.162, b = 0.18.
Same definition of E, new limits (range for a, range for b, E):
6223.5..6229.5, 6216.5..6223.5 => 0.23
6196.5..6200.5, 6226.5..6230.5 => 0.07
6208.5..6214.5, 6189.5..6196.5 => 0.13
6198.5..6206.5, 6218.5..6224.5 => 0.02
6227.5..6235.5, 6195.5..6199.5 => 0.11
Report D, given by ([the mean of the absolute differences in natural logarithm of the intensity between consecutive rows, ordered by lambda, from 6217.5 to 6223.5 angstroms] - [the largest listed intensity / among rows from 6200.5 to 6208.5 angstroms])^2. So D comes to 9.28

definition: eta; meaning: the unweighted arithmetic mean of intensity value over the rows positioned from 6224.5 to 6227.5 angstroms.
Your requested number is 3.01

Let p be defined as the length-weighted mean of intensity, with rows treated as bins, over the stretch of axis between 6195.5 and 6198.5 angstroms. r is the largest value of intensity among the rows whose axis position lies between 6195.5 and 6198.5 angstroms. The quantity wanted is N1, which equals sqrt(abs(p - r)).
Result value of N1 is 0.48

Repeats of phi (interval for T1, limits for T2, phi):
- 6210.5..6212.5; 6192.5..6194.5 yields -2.6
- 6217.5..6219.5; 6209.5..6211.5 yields -3.0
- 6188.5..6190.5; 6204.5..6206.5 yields -3.5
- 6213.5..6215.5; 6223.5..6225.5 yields -2.4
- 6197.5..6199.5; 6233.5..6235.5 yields -5.2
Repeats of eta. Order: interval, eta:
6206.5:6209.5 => 2.95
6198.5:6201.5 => 3.18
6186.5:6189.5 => 2.69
